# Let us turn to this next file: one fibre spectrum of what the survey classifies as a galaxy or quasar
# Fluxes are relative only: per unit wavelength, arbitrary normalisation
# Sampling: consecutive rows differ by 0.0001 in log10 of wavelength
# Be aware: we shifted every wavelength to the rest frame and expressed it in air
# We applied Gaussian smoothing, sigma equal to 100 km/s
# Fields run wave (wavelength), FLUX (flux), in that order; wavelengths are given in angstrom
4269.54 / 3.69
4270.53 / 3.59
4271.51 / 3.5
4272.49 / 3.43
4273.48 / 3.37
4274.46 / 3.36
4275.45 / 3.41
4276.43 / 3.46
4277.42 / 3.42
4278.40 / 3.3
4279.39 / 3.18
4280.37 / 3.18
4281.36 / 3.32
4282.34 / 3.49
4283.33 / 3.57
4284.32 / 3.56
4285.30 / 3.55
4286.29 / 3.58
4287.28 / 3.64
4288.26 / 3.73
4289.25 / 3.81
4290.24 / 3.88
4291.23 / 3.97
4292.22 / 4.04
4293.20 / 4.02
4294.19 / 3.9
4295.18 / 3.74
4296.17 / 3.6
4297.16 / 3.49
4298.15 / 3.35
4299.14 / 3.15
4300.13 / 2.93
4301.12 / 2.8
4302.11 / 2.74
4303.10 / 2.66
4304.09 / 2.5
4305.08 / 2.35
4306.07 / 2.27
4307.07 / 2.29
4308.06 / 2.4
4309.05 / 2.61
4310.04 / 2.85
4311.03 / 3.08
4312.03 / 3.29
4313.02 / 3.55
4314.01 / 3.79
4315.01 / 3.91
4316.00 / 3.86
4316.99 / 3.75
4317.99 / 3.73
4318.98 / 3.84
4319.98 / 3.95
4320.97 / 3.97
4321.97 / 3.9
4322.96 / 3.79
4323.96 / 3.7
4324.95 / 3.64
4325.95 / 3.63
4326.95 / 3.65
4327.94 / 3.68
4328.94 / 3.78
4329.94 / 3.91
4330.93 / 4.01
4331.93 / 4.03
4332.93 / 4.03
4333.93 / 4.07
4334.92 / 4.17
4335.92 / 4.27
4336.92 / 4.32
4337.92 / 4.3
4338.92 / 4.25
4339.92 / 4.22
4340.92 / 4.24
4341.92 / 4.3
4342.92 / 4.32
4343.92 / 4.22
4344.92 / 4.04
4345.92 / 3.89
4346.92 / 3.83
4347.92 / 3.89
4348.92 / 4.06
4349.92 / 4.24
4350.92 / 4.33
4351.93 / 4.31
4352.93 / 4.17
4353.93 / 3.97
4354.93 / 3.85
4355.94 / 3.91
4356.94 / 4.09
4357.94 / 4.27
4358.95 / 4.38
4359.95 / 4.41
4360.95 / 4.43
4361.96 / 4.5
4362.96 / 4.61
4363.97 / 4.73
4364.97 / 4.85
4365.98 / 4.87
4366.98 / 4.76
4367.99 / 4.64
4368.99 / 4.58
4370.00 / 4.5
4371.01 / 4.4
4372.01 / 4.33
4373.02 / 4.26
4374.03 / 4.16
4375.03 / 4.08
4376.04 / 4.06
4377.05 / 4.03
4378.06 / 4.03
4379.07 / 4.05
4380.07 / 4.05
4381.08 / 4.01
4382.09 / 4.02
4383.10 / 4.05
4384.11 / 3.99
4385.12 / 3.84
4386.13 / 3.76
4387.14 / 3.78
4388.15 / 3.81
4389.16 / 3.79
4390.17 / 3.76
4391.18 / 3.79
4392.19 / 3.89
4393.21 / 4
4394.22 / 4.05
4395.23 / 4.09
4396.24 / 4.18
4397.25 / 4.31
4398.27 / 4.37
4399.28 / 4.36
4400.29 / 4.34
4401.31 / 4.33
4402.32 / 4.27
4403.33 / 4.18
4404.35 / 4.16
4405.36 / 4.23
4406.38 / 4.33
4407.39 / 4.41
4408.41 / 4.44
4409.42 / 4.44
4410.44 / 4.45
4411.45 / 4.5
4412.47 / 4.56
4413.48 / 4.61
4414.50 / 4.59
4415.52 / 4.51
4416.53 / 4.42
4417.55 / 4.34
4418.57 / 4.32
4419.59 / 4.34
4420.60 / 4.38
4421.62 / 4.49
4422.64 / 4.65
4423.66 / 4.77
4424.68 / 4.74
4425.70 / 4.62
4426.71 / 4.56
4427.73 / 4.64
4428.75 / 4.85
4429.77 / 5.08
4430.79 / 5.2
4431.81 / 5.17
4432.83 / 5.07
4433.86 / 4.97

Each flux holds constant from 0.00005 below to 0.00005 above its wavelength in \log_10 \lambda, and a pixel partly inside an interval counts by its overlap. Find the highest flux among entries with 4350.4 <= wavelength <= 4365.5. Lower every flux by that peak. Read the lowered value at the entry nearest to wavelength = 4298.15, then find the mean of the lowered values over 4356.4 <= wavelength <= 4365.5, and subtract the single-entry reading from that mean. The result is 1.1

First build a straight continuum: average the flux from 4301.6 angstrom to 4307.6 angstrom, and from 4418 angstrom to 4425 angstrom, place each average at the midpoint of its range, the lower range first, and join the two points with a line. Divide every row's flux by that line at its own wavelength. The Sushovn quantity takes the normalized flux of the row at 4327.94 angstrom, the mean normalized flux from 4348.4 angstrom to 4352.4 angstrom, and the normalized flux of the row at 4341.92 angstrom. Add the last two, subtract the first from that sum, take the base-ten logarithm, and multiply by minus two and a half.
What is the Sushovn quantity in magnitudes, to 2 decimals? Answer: -0.36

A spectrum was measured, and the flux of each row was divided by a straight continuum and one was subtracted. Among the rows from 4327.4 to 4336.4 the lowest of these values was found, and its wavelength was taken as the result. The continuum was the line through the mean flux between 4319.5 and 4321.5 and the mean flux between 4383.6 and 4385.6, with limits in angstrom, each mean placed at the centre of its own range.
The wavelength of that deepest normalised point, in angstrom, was 4327.94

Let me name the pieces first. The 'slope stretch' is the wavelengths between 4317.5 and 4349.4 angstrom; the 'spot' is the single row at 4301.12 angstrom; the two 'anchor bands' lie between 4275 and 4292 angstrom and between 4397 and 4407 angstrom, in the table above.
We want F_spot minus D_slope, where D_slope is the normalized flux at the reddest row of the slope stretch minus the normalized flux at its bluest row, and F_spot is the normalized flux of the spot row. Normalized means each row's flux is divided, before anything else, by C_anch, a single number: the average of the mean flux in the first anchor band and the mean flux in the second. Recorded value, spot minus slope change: 0.63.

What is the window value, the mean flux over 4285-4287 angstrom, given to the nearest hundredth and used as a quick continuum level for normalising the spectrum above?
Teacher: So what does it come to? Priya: 3.56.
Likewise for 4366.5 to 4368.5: 4.70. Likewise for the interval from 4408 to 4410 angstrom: 4.44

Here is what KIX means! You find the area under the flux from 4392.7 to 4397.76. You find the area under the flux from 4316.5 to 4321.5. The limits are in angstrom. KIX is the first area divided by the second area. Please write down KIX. 1.09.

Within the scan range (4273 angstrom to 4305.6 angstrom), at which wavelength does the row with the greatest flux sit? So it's 4292.22 angstrom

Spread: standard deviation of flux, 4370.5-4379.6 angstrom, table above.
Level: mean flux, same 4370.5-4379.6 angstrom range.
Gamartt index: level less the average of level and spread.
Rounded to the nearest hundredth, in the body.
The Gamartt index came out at 2.01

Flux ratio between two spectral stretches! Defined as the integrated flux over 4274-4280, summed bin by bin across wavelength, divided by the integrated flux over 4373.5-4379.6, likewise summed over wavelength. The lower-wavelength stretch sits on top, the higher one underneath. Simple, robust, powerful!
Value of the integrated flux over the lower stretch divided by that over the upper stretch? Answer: 0.81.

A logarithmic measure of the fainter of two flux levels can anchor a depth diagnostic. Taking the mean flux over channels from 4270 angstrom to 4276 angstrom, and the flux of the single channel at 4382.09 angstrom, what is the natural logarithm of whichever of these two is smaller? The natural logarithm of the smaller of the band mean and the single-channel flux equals 1.24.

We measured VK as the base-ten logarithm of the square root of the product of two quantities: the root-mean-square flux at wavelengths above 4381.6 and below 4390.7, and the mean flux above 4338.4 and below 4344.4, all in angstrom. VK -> 0.608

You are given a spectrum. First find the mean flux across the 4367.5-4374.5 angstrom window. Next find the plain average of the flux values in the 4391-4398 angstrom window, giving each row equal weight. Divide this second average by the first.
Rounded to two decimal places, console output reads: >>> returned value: 0.92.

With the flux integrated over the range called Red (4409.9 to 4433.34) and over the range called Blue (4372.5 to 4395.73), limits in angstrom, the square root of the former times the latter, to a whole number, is 100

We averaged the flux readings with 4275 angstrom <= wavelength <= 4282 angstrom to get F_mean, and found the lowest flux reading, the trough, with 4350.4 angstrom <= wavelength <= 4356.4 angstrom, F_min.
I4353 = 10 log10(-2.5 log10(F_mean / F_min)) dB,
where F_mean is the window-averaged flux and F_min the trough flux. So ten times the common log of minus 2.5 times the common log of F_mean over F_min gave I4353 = -8.0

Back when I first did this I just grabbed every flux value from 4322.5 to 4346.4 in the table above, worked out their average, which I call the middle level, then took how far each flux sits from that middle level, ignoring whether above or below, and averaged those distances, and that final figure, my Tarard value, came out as 0.21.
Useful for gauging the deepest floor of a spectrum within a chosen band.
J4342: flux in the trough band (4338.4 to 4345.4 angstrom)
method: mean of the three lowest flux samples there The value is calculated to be 4.16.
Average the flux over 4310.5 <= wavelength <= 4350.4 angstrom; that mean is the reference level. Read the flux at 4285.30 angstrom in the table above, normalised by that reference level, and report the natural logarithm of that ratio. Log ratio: -0.10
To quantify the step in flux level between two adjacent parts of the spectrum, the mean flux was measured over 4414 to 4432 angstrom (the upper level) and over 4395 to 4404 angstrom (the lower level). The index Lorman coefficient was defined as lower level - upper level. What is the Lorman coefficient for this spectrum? -0.4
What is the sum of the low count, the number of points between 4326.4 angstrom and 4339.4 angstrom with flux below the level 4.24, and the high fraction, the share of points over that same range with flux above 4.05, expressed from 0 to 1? 9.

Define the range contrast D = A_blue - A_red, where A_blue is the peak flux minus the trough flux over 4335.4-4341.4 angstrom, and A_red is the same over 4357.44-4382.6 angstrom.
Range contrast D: -0.8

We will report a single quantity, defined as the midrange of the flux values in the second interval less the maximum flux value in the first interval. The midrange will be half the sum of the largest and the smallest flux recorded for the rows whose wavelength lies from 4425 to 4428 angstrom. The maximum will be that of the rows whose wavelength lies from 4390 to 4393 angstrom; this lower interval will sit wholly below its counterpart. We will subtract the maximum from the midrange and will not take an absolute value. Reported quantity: 0.7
